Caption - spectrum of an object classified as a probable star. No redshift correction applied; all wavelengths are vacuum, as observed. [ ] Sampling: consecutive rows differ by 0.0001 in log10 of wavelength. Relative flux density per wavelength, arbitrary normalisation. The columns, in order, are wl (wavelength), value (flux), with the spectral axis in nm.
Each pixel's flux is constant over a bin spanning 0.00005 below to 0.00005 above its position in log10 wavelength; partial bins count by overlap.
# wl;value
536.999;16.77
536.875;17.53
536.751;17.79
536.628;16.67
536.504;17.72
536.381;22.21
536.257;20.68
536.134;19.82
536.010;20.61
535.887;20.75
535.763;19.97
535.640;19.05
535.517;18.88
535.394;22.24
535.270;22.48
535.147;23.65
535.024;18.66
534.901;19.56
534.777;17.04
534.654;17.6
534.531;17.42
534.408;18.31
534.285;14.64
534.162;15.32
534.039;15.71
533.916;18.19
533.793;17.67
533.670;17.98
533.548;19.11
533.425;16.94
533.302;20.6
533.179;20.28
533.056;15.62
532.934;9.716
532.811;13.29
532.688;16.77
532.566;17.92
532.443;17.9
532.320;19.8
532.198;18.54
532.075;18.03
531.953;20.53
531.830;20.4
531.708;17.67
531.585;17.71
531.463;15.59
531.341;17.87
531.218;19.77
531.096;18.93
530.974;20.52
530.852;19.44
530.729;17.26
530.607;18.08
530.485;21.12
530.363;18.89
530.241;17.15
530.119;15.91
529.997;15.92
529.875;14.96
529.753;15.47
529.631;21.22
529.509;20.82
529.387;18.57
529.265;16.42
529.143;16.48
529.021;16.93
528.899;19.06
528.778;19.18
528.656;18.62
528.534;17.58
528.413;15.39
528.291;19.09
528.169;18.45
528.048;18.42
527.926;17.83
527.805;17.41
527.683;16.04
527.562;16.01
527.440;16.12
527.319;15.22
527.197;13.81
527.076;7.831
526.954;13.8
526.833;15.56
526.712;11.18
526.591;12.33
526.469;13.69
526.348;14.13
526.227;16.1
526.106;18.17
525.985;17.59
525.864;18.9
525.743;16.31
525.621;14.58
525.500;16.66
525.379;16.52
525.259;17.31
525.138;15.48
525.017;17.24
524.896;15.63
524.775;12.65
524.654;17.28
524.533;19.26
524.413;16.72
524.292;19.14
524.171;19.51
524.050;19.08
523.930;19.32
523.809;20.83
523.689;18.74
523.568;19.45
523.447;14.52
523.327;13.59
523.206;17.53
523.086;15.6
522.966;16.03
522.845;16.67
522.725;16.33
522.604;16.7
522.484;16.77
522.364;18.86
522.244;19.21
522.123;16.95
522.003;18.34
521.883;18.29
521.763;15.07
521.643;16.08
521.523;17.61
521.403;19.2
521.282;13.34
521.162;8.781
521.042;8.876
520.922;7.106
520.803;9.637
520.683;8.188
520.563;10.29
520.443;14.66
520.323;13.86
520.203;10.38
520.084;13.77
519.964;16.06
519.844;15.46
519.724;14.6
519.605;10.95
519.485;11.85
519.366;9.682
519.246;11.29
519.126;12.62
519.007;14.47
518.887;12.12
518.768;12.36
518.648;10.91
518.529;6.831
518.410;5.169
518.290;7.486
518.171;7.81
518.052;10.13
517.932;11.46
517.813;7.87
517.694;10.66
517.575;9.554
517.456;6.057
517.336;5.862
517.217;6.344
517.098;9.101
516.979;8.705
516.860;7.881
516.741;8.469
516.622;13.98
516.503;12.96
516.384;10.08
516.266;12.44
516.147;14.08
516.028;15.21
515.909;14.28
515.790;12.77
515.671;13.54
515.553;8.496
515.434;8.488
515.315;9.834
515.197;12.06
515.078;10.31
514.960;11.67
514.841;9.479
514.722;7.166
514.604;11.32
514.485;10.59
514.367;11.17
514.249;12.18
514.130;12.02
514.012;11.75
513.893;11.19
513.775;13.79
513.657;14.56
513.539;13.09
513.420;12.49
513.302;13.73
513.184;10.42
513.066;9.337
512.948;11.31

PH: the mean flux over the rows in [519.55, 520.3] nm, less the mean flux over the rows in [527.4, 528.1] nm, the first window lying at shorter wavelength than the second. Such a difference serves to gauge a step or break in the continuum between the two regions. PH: -3.4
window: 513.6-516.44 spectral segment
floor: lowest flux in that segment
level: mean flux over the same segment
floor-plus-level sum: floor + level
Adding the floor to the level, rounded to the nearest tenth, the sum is 18.8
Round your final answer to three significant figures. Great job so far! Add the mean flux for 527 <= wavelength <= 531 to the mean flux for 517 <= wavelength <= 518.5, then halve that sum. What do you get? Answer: 12.7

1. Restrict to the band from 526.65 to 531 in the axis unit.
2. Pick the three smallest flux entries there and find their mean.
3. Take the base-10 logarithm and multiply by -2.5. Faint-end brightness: -2.60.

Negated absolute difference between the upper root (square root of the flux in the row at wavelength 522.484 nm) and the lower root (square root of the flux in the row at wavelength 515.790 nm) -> -0.52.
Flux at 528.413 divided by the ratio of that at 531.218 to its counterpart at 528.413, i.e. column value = 12.0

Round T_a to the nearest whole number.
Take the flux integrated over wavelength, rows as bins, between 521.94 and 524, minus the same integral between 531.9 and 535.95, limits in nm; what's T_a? -38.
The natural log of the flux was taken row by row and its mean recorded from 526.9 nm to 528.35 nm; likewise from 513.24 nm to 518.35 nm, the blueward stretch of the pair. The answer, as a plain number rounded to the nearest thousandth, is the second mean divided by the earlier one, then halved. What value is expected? 0.428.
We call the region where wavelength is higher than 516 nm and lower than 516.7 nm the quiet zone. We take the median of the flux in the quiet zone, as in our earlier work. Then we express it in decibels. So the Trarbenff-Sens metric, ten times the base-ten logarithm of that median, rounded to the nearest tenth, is 11.3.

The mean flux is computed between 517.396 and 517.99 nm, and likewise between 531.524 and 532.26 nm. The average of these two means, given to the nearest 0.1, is 14.0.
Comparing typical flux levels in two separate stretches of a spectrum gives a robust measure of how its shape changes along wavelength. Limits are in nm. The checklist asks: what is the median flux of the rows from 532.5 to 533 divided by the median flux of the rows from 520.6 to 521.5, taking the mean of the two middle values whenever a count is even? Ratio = 1.69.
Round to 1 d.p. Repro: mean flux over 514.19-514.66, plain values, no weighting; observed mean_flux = 11.3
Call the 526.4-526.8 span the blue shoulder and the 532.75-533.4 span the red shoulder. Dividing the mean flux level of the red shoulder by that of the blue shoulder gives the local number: 1.3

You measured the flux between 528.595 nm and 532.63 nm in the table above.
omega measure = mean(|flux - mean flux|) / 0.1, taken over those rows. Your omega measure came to 14.1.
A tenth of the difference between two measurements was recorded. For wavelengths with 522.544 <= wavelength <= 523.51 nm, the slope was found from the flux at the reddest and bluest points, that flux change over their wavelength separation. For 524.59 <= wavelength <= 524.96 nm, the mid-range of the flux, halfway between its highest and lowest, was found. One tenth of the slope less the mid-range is -1.76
